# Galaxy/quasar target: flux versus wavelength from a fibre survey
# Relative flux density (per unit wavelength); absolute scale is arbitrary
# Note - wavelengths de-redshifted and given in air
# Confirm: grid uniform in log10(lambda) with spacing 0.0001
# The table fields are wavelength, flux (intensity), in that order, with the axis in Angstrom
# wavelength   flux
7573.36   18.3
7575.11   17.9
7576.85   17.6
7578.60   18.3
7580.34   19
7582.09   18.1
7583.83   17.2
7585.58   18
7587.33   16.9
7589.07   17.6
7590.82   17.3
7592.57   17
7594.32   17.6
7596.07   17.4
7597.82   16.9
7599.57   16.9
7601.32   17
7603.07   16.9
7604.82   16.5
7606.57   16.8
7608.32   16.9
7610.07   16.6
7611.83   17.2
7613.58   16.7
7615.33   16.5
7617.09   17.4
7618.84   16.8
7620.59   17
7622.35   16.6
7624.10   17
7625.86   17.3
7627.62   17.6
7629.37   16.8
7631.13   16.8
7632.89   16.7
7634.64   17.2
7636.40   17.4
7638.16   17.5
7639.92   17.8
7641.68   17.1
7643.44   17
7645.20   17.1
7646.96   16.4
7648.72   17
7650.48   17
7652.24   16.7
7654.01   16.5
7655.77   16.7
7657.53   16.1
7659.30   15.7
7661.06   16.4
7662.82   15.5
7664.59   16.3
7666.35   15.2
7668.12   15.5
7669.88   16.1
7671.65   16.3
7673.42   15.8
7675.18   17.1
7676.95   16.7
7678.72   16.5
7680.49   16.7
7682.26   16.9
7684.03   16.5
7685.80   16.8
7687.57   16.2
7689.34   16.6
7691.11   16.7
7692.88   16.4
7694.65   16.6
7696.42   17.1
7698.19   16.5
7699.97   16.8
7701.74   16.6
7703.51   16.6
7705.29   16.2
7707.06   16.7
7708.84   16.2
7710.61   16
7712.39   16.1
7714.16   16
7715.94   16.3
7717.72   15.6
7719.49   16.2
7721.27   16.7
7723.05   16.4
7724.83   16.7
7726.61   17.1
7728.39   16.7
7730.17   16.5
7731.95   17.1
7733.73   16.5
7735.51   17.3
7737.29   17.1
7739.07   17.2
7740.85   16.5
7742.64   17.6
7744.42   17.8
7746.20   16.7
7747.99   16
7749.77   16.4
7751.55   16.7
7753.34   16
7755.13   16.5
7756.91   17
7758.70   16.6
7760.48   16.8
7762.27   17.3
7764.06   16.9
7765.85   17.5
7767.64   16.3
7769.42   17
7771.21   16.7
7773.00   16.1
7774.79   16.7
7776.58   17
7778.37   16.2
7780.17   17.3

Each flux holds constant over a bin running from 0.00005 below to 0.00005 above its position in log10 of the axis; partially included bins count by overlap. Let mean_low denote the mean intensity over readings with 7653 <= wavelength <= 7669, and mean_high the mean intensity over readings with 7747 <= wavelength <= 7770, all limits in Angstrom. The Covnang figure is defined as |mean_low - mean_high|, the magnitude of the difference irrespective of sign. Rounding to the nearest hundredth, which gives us 0.70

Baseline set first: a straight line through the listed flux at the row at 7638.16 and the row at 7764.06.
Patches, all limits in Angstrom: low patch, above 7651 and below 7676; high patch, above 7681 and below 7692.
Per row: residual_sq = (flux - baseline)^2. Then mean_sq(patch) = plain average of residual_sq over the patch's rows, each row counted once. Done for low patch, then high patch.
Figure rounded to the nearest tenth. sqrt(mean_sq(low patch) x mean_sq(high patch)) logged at 0.9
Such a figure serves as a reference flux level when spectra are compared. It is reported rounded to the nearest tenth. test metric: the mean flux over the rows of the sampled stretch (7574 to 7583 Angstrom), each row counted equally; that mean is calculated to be 18.2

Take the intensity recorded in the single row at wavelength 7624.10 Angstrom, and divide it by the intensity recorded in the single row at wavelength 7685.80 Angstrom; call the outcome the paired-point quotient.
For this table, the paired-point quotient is 1.01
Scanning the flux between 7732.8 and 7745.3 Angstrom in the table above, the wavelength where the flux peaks 7744.42 Angstrom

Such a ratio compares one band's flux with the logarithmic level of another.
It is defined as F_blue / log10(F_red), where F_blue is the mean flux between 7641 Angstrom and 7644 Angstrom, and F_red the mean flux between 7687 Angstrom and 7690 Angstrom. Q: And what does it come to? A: 14.0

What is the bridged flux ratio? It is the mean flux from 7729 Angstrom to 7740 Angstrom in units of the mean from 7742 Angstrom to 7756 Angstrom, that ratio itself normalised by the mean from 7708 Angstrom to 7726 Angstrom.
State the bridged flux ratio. 0.0625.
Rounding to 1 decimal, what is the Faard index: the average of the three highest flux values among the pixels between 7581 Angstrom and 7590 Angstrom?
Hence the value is 17.9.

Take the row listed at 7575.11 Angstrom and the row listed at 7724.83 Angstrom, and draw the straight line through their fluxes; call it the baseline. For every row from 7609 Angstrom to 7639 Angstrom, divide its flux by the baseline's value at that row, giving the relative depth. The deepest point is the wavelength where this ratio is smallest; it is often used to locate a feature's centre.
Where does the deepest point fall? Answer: 7615.33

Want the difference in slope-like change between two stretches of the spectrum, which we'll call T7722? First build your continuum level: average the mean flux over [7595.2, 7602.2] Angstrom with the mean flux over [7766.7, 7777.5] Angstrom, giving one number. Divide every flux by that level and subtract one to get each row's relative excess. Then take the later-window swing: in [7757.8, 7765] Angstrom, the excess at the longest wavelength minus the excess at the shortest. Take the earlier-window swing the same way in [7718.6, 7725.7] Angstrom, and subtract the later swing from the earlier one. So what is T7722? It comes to 0.012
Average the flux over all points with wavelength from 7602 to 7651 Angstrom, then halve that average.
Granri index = 8.49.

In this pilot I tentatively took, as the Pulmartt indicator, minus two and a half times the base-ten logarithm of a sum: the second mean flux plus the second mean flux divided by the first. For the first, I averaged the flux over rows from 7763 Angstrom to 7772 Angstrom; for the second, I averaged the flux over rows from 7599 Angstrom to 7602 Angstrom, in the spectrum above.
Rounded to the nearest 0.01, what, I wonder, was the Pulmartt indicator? -3.14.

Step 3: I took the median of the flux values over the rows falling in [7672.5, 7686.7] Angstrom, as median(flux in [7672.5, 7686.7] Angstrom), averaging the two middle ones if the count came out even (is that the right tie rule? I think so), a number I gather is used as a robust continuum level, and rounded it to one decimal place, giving 16.7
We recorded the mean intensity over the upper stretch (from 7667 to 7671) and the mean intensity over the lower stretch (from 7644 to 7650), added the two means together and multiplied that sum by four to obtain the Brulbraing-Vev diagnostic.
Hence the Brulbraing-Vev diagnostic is 131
